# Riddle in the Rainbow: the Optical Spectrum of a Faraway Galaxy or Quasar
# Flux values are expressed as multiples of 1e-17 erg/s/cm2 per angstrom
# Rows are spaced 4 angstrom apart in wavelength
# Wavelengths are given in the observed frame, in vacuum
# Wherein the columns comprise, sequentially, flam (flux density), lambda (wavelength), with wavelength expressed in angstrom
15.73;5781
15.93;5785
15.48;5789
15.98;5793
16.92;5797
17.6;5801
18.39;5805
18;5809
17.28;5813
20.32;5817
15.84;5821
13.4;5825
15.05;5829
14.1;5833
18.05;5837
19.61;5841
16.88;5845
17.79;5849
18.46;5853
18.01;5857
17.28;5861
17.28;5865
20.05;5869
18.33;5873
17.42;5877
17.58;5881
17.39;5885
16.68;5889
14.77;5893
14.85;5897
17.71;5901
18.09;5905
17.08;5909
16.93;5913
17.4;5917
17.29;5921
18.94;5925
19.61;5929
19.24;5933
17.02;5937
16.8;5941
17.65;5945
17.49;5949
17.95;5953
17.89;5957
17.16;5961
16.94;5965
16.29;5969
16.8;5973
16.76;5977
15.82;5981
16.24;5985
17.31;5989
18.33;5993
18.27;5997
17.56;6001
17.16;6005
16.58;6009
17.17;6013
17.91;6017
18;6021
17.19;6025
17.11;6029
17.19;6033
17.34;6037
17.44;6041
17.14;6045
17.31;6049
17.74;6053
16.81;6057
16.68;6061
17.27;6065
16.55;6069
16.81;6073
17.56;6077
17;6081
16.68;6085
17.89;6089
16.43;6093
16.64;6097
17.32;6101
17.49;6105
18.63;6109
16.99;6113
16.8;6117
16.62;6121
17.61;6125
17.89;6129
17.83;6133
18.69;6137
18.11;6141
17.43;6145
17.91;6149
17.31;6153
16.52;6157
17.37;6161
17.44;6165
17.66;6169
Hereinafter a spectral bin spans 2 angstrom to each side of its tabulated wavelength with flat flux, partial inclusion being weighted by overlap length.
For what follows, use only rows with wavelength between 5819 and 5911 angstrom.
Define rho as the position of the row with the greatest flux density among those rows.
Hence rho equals 5869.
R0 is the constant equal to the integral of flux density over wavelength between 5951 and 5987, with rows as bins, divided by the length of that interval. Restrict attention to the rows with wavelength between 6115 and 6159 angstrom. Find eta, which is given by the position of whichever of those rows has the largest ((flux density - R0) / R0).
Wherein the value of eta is 6137 angstrom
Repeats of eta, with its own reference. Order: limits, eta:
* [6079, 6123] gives 6109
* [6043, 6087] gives 6053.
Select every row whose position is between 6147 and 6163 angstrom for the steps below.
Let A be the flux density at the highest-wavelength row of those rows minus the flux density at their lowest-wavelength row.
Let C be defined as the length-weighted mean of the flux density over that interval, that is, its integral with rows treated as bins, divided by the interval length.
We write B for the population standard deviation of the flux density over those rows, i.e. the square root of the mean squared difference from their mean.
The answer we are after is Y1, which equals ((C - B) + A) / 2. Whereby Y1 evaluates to 8.12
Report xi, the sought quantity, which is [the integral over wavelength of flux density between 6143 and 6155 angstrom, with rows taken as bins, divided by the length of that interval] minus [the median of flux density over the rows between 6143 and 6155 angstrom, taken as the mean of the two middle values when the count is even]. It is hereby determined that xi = 0.12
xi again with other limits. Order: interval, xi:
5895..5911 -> -0.46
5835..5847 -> 0.13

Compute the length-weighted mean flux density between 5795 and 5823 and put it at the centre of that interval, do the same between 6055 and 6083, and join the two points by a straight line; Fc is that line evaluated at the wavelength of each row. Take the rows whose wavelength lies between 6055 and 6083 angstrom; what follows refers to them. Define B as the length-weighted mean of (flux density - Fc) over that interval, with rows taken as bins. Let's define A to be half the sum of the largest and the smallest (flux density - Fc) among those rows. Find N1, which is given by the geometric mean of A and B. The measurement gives 0.0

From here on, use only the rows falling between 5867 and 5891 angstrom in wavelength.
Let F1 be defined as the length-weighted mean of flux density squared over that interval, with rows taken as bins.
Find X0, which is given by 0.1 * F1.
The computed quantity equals 32.2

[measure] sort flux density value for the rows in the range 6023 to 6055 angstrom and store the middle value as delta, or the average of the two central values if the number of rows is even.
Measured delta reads 17.25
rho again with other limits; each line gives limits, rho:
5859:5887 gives 5869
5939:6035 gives 5993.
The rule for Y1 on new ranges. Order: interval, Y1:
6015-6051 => 8.25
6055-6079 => 8.67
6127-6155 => 8.44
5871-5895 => 6.17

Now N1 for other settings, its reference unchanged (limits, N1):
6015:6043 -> 0.4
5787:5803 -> 1.3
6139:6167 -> 0.7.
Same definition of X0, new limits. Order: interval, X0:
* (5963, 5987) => 27.2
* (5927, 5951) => 32.4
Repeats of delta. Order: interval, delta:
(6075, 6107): 17.16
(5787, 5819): 17.44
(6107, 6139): 17.72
